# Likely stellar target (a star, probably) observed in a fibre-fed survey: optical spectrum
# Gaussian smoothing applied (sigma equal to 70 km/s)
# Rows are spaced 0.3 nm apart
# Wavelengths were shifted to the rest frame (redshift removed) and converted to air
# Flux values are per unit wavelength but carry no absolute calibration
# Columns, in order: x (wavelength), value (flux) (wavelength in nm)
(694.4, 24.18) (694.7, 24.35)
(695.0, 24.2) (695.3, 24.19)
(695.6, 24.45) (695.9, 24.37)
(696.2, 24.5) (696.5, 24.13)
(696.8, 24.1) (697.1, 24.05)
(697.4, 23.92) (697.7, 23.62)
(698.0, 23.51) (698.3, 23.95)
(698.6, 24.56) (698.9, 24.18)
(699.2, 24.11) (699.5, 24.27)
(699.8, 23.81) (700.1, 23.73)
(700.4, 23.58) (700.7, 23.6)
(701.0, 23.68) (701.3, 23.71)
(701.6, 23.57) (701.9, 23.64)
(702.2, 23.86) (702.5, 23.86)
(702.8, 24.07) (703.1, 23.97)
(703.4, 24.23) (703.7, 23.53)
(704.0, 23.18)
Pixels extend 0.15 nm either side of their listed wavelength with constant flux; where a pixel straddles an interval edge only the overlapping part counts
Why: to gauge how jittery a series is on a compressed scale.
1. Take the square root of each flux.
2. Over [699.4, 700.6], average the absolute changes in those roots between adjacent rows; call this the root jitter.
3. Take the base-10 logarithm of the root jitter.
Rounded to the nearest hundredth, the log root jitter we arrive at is -1.63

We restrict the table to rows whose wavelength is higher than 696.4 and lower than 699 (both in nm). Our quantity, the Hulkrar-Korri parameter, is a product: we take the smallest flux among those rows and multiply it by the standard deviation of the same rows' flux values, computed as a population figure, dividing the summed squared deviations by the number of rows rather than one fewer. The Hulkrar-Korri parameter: 6.9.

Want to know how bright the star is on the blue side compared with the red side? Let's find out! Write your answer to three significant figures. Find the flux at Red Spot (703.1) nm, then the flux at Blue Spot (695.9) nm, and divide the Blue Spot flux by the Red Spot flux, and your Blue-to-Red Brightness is 1.02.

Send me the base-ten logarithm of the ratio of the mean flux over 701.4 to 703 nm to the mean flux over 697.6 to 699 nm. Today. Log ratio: -0.0030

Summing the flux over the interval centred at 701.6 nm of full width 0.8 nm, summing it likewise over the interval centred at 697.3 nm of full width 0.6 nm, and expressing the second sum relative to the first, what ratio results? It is 0.7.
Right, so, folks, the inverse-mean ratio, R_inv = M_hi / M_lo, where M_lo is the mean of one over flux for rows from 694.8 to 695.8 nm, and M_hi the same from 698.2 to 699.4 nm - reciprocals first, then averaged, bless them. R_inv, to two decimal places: 1.00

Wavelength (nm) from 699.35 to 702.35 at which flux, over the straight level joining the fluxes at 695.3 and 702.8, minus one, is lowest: 700.4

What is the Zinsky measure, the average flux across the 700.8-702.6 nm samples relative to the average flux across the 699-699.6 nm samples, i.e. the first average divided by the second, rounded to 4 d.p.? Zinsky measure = 0.9806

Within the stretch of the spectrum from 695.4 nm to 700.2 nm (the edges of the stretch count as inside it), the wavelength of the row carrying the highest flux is 698.6 nm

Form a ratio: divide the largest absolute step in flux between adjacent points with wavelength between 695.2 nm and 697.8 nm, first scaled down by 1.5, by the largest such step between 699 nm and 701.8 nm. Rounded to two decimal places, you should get 0.54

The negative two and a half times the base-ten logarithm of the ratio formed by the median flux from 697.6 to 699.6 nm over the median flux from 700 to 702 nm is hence -0.021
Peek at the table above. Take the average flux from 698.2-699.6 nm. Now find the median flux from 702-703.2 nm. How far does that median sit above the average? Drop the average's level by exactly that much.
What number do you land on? 24.5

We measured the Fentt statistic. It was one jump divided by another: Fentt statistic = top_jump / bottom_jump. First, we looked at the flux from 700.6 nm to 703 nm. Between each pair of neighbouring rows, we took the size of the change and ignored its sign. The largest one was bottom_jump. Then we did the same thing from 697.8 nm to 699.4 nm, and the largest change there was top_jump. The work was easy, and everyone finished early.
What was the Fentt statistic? 2.8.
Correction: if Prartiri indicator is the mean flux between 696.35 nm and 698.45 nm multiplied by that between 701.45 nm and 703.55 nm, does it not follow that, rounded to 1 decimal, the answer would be 570.8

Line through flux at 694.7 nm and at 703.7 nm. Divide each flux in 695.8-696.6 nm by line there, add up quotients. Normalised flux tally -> 3.01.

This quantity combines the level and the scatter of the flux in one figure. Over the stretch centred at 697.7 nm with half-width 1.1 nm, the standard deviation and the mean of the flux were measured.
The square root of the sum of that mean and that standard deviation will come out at 4.93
